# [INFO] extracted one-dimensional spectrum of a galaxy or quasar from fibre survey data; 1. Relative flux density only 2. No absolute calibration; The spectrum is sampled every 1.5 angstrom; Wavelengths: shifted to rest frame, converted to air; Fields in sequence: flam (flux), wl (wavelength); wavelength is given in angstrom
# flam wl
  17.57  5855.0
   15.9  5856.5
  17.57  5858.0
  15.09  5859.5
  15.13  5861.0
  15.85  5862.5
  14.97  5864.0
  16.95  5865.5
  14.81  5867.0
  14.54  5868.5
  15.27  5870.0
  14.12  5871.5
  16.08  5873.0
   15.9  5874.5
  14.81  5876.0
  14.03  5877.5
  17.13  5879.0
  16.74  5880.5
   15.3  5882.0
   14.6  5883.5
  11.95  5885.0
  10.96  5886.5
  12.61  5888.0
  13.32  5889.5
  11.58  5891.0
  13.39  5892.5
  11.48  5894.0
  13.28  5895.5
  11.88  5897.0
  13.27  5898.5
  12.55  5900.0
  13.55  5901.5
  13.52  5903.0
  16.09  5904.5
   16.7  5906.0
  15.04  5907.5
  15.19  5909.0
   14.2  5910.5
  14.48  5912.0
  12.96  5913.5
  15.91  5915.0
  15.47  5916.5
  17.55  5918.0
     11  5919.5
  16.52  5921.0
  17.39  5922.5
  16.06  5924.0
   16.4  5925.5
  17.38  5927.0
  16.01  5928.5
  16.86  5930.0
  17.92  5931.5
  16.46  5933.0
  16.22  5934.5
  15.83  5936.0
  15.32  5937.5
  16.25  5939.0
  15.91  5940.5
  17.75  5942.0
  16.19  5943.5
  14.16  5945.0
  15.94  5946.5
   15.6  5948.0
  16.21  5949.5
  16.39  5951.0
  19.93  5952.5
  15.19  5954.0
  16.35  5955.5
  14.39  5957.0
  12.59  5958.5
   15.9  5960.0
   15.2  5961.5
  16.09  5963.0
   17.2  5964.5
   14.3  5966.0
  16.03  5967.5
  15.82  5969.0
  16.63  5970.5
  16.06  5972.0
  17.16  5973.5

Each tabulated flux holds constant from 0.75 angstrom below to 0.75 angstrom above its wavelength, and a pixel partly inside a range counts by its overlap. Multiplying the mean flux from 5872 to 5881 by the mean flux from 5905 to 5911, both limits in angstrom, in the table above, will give 241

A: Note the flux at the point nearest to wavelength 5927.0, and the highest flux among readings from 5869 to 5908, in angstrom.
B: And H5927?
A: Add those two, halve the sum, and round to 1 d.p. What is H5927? 17.3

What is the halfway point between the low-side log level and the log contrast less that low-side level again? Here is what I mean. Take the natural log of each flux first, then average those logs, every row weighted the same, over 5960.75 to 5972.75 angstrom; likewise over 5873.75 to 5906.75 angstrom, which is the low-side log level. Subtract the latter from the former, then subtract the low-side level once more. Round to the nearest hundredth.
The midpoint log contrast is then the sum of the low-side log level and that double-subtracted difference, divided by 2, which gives 0.07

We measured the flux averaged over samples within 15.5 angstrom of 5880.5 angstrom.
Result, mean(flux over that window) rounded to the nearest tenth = 14.2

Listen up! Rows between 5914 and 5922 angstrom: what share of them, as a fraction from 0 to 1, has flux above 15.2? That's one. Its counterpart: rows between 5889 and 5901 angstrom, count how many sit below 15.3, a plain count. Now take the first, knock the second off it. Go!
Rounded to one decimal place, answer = -7.2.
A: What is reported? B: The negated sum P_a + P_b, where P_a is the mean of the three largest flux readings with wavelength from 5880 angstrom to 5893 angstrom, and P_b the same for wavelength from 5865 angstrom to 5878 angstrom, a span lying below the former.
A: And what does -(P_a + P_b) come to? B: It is -31.9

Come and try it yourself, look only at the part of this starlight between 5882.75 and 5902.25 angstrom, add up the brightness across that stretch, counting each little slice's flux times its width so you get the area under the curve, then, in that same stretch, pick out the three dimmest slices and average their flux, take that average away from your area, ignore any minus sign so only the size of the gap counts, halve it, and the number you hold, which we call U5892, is 118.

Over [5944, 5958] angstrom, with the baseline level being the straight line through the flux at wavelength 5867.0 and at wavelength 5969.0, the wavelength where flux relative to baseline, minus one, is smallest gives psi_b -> 5945.0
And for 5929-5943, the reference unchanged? 5937.5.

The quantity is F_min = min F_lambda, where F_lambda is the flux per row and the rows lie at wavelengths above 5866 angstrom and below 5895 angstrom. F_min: 10.96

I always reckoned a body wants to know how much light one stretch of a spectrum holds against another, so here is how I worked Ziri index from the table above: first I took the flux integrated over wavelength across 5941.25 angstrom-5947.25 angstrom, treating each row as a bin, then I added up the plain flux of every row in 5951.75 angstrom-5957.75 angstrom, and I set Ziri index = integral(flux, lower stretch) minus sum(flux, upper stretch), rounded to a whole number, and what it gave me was 30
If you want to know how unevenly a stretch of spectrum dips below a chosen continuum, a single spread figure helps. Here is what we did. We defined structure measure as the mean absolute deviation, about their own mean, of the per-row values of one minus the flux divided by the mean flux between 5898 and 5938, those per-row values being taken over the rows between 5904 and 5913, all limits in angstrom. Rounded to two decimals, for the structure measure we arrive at 0.05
